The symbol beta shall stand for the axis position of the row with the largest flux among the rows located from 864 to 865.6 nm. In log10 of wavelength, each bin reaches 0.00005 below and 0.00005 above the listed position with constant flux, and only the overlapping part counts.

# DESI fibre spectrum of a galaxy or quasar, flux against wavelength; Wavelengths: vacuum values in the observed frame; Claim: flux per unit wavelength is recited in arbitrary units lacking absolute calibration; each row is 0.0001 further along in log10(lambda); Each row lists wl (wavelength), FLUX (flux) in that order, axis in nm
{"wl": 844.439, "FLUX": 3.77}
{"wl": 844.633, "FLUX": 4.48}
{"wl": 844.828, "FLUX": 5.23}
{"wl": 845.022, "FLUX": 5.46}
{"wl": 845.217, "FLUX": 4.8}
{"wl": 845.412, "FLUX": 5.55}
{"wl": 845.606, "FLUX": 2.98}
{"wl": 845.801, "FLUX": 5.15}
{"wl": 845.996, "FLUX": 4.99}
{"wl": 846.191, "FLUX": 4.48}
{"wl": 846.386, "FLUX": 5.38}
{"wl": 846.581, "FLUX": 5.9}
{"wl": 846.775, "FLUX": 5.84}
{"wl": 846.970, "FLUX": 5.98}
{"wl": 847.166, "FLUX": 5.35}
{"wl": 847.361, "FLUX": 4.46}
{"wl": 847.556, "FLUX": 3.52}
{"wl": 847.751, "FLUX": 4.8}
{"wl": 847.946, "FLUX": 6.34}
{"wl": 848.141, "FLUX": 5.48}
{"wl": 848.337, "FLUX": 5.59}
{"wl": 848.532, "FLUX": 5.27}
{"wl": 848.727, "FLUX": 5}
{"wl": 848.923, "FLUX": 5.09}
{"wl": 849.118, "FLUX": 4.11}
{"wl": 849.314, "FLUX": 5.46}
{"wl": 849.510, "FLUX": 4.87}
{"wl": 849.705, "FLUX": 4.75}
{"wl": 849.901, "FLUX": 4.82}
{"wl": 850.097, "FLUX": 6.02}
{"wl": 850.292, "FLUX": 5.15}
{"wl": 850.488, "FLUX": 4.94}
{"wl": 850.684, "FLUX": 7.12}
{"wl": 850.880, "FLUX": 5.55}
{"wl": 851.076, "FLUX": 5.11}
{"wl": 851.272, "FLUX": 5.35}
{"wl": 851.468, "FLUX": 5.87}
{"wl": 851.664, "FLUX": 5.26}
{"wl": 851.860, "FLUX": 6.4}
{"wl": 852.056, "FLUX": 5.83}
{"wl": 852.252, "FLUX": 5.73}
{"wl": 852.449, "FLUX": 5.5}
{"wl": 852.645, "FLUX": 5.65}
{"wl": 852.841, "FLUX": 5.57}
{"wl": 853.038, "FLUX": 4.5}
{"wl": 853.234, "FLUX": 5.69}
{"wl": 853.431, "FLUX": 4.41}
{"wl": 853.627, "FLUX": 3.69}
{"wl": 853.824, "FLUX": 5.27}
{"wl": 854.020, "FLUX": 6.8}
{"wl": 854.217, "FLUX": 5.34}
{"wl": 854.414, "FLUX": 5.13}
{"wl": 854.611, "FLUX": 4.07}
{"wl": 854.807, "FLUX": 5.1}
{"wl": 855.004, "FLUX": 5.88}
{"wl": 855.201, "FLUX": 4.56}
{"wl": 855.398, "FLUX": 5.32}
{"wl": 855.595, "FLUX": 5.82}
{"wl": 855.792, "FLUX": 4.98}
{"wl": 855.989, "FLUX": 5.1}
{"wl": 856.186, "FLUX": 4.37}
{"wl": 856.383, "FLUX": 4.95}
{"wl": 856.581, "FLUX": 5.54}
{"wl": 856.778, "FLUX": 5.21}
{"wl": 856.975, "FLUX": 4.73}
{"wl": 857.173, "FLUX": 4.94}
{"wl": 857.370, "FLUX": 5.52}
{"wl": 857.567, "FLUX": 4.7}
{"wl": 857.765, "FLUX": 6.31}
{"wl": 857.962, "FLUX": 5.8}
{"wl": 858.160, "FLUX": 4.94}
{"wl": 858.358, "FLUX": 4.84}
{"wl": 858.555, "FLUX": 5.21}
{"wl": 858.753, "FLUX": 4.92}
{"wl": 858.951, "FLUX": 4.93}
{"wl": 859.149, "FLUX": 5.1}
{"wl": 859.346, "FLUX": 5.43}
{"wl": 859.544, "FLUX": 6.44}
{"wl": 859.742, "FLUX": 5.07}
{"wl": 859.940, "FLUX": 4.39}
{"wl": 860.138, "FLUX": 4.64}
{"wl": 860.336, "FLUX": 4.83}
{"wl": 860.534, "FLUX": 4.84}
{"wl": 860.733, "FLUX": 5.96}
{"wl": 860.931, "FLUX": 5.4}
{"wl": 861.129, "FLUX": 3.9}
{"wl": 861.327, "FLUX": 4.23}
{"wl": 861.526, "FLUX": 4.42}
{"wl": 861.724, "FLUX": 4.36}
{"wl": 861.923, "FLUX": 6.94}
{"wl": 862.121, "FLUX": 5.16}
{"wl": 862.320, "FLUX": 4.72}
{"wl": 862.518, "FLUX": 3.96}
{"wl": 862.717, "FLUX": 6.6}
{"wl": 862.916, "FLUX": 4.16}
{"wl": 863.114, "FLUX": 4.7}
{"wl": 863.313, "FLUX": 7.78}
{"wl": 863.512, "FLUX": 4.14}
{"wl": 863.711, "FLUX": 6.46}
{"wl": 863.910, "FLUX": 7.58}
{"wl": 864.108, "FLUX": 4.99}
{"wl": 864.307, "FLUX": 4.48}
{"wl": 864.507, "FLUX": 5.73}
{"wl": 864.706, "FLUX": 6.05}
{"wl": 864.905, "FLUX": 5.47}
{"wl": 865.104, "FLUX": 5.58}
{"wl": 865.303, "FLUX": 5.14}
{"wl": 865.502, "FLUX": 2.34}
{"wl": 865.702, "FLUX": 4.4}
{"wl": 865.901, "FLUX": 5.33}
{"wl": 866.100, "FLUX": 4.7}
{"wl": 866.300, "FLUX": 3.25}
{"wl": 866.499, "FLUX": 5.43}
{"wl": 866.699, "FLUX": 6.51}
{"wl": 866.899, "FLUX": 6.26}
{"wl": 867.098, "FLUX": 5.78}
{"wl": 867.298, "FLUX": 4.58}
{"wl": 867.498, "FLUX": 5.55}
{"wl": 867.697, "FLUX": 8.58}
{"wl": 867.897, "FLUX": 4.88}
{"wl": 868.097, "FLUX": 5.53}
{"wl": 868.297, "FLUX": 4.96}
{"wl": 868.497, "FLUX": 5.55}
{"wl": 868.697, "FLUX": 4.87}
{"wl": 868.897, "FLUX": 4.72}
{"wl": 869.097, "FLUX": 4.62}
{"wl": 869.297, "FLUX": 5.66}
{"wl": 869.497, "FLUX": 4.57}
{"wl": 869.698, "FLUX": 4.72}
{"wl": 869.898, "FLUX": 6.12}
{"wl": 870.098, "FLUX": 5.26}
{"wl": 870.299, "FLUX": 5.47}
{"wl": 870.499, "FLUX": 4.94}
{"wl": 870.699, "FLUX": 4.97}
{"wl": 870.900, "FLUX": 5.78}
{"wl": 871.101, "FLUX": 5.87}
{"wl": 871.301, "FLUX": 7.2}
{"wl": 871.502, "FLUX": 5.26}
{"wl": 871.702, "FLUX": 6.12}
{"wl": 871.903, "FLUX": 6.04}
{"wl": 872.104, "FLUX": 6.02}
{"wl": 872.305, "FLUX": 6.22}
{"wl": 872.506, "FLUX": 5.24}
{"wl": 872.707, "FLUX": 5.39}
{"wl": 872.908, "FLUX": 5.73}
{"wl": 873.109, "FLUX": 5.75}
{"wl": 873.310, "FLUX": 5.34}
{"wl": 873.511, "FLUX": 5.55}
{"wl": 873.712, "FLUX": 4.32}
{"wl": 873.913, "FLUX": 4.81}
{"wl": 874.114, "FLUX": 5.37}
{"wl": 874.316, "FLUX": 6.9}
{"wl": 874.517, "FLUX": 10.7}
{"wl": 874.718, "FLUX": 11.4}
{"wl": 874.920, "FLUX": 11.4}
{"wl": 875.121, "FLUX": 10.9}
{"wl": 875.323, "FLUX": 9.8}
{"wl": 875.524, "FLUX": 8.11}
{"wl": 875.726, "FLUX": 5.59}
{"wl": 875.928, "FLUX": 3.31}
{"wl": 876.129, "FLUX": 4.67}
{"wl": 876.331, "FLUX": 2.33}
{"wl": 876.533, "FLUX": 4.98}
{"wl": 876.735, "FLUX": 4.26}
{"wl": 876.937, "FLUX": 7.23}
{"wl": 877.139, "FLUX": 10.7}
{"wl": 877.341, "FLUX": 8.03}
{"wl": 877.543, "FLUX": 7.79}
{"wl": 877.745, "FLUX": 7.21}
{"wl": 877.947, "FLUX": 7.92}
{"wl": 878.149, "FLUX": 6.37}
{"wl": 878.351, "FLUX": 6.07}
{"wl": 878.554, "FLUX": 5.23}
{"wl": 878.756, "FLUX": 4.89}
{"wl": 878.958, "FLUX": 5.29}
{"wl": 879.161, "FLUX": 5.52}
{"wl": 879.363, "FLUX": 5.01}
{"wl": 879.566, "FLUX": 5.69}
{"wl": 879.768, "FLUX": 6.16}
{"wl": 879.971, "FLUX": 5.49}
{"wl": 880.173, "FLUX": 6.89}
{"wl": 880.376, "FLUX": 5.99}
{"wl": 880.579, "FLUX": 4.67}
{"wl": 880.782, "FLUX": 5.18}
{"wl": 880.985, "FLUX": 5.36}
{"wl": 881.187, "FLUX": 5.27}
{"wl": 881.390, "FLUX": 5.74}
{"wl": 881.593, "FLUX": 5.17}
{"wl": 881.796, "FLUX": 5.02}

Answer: 864.706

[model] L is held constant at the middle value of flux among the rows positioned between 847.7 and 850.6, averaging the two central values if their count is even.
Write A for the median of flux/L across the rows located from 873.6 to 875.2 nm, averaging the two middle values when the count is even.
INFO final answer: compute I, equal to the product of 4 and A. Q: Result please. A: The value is 6.9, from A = 1.73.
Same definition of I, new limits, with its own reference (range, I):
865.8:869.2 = 4.2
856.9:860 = 3.9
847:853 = 4.2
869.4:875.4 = 4.5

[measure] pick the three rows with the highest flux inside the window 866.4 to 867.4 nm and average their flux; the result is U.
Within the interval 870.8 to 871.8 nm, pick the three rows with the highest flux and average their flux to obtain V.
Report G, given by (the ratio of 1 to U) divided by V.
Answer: 0.0253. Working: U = 6.18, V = 6.4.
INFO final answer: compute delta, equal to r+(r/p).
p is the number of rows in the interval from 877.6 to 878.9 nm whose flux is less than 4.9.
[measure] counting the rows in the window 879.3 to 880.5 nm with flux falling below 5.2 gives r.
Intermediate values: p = 1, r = 1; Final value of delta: 2.0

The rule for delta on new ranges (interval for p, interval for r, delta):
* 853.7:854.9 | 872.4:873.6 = 0.0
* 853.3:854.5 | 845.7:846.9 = 4.5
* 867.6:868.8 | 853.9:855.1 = 4.5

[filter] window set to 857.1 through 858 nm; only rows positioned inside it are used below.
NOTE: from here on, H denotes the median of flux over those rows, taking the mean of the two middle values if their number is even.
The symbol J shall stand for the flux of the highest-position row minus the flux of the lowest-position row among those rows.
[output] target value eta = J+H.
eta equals 6.4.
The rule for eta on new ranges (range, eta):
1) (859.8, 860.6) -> 5.2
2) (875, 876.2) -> 0.6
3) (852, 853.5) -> 4.2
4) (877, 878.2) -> 3.5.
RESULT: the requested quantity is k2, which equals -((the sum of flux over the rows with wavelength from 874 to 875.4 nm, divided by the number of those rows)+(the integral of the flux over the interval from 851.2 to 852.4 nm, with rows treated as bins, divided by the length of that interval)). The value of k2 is -15.2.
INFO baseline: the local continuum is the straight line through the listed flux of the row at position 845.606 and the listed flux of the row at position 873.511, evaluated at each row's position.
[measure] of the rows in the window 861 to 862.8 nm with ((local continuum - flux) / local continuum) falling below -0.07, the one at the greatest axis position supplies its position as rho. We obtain 862.717 nm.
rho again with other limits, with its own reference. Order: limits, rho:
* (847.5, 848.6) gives 848.532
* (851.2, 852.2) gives 852.056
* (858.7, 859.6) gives 859.544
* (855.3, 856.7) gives 856.581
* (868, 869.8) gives 869.297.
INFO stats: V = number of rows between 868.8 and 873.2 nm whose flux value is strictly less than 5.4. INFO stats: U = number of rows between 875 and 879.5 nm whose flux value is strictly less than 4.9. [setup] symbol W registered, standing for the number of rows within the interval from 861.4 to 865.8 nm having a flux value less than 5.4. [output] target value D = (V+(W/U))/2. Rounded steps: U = 5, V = 10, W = 13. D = 6.3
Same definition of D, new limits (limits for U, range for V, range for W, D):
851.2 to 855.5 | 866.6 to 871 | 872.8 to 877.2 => 6.4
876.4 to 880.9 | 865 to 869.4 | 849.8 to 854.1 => 7.7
